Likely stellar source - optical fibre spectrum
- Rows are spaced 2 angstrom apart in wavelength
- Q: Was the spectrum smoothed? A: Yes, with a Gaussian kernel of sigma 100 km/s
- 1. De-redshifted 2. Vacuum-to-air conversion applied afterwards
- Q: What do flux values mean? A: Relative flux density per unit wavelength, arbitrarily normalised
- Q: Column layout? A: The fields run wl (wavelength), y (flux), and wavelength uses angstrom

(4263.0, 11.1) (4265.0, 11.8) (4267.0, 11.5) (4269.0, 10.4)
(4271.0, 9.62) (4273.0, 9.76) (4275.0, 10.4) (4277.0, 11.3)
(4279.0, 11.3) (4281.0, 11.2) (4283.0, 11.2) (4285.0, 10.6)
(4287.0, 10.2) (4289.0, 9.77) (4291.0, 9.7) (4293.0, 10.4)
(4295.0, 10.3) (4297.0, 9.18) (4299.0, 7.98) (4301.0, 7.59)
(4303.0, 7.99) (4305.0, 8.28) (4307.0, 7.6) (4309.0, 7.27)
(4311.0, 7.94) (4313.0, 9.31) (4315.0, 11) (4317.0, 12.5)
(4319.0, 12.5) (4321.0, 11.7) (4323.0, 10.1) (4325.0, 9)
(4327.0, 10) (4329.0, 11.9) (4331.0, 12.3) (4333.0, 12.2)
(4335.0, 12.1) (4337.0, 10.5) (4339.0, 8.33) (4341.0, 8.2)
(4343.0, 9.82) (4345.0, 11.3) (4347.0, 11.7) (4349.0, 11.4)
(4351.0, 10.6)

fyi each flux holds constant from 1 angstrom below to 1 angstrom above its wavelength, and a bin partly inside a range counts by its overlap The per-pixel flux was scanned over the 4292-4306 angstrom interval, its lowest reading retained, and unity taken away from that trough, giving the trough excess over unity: 6.59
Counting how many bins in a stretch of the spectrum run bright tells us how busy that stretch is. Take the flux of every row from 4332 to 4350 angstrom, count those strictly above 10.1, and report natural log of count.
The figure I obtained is 1.79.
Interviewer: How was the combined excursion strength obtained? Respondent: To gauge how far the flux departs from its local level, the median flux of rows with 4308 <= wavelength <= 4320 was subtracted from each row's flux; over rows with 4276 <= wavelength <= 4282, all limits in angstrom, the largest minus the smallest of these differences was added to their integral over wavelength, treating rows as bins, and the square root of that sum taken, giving 2.6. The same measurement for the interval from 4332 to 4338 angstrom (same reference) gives 3.2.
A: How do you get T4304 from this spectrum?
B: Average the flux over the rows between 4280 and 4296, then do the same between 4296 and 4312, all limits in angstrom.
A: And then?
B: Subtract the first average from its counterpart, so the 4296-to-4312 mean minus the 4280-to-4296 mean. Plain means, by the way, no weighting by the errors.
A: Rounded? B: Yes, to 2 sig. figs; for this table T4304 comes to -2.4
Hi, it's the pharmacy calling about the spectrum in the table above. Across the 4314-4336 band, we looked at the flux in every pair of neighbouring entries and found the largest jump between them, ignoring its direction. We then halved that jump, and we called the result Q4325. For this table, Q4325 0.95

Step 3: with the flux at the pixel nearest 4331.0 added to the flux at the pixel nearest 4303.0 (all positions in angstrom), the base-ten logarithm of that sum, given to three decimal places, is 1.307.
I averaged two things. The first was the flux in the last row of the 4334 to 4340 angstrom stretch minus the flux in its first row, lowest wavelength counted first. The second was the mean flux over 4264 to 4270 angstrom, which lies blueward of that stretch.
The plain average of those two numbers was 3.7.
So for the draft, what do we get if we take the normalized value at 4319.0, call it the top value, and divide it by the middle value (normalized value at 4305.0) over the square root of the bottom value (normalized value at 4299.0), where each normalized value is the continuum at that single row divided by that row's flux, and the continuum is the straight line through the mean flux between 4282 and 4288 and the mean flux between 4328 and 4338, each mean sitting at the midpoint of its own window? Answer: 0.8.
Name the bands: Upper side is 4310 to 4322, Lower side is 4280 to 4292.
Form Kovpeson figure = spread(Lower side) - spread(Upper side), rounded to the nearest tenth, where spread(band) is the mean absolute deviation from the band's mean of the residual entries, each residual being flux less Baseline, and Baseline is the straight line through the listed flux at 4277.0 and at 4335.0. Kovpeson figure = -0.8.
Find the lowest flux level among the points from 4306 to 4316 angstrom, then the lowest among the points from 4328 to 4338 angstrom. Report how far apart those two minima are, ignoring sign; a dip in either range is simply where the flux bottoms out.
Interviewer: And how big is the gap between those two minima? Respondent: 3.2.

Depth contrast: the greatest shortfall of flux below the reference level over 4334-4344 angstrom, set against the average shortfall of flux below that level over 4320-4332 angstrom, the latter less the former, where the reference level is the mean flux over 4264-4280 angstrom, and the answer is -2.6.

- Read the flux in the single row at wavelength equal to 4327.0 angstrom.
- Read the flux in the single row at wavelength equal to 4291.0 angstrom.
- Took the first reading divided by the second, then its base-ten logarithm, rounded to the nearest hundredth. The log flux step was 0.01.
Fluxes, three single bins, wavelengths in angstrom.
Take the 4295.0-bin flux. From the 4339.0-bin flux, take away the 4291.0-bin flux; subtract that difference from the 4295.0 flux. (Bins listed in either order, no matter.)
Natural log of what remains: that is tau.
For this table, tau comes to 2.46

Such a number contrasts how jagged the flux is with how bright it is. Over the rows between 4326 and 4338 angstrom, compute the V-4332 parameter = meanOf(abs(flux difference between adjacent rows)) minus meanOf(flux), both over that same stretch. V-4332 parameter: -10.7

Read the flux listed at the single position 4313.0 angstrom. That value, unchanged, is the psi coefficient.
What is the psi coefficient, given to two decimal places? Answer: 9.31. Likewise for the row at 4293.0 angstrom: 10.40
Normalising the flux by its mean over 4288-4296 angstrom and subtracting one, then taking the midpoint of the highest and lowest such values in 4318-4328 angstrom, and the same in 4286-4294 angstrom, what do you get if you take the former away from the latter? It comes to -0.070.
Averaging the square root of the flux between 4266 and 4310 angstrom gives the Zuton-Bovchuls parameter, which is 3.11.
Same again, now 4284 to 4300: 3.12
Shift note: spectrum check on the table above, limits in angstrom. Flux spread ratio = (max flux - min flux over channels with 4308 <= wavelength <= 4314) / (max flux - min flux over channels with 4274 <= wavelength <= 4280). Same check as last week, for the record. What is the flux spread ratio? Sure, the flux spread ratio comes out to 2.3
